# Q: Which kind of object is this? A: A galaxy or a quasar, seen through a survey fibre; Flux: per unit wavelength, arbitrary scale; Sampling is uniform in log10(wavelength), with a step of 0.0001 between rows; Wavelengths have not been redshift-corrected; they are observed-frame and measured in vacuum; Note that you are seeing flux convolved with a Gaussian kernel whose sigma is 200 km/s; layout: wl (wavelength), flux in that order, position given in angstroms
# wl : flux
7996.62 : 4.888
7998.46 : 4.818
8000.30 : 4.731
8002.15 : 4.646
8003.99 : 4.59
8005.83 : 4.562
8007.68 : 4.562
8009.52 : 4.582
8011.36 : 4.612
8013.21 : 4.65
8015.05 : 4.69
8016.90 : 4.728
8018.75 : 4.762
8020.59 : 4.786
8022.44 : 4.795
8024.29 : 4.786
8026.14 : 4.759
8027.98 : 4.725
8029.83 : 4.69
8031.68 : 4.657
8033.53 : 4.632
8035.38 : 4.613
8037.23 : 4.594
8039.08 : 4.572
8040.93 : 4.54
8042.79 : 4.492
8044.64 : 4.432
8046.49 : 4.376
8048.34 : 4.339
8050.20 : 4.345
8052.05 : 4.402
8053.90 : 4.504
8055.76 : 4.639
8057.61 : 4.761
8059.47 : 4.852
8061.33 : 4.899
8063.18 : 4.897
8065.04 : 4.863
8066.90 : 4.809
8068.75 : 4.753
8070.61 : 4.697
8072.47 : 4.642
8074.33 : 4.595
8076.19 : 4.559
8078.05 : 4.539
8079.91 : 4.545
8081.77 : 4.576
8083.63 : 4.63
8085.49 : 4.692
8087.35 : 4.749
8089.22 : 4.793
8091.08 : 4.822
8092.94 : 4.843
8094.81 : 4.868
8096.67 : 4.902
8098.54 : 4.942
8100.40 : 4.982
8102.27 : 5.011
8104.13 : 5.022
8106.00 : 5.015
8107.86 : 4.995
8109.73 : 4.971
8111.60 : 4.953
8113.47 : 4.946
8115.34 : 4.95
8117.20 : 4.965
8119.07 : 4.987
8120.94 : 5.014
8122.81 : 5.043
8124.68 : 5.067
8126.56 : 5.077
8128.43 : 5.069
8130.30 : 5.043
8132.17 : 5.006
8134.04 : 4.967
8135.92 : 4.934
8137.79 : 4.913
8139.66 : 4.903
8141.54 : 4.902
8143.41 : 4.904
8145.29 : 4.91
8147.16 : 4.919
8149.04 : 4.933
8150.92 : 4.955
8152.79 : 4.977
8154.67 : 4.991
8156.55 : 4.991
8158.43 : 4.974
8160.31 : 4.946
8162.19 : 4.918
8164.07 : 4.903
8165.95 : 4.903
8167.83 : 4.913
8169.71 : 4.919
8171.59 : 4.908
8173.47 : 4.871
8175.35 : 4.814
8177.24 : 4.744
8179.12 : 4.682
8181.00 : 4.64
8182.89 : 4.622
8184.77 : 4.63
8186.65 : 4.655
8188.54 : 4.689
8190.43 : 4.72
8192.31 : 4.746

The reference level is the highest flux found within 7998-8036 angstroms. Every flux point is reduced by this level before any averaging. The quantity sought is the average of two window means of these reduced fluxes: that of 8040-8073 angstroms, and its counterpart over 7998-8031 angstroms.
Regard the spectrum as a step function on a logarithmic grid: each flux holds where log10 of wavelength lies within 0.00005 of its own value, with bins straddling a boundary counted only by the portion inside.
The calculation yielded -0.16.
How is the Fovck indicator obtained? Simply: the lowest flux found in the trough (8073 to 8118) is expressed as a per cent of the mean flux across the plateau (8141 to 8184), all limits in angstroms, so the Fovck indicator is 93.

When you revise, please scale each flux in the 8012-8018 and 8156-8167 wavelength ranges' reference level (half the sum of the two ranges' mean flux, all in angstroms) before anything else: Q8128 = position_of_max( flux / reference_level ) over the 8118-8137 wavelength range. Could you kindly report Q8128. 8126.56 angstroms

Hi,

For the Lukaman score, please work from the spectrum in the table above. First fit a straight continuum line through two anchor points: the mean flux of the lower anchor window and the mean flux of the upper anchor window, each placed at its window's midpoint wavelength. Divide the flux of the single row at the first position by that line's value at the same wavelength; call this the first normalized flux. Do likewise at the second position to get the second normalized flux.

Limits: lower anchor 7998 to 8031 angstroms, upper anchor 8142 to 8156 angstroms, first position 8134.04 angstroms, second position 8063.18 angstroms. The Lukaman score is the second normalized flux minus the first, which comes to 0.013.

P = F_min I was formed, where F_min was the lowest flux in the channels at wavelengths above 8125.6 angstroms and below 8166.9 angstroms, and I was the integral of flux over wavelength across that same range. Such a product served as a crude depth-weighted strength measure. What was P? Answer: 1003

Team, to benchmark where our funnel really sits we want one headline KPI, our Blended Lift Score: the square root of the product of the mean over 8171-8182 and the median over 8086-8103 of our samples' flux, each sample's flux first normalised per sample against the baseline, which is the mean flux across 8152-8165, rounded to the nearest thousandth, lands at 0.973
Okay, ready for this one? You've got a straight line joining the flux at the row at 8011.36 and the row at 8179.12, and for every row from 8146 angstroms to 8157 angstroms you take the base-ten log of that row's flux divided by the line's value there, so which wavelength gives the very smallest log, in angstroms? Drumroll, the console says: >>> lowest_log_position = 8147.16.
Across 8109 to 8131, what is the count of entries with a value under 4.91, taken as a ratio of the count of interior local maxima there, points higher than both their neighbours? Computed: 0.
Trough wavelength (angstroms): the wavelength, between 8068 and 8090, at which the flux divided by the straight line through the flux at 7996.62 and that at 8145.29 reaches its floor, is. 8078.05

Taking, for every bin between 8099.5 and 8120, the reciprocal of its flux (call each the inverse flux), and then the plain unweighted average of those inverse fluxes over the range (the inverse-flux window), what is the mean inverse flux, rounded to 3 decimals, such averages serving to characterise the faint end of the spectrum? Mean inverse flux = 0.201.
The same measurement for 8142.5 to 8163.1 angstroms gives 0.202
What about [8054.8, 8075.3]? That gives 0.210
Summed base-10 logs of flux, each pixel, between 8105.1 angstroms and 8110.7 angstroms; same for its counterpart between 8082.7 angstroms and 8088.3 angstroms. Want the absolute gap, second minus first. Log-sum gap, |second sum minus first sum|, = 0.082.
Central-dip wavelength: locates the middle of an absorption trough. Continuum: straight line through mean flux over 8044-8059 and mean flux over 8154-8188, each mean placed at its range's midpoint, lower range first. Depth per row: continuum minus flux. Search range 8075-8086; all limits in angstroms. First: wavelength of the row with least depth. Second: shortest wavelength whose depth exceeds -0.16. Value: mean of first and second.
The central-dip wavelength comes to 8080.8 angstroms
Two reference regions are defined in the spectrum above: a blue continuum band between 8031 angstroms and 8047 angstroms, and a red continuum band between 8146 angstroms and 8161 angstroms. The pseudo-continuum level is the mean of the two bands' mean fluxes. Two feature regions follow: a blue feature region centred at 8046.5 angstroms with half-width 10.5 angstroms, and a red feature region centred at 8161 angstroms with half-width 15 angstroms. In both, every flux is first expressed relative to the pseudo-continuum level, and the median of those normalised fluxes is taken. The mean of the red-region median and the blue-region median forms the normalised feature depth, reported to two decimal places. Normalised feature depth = 0.99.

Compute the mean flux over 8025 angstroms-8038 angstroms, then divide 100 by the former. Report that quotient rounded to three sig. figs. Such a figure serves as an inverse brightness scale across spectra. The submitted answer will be 21.4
